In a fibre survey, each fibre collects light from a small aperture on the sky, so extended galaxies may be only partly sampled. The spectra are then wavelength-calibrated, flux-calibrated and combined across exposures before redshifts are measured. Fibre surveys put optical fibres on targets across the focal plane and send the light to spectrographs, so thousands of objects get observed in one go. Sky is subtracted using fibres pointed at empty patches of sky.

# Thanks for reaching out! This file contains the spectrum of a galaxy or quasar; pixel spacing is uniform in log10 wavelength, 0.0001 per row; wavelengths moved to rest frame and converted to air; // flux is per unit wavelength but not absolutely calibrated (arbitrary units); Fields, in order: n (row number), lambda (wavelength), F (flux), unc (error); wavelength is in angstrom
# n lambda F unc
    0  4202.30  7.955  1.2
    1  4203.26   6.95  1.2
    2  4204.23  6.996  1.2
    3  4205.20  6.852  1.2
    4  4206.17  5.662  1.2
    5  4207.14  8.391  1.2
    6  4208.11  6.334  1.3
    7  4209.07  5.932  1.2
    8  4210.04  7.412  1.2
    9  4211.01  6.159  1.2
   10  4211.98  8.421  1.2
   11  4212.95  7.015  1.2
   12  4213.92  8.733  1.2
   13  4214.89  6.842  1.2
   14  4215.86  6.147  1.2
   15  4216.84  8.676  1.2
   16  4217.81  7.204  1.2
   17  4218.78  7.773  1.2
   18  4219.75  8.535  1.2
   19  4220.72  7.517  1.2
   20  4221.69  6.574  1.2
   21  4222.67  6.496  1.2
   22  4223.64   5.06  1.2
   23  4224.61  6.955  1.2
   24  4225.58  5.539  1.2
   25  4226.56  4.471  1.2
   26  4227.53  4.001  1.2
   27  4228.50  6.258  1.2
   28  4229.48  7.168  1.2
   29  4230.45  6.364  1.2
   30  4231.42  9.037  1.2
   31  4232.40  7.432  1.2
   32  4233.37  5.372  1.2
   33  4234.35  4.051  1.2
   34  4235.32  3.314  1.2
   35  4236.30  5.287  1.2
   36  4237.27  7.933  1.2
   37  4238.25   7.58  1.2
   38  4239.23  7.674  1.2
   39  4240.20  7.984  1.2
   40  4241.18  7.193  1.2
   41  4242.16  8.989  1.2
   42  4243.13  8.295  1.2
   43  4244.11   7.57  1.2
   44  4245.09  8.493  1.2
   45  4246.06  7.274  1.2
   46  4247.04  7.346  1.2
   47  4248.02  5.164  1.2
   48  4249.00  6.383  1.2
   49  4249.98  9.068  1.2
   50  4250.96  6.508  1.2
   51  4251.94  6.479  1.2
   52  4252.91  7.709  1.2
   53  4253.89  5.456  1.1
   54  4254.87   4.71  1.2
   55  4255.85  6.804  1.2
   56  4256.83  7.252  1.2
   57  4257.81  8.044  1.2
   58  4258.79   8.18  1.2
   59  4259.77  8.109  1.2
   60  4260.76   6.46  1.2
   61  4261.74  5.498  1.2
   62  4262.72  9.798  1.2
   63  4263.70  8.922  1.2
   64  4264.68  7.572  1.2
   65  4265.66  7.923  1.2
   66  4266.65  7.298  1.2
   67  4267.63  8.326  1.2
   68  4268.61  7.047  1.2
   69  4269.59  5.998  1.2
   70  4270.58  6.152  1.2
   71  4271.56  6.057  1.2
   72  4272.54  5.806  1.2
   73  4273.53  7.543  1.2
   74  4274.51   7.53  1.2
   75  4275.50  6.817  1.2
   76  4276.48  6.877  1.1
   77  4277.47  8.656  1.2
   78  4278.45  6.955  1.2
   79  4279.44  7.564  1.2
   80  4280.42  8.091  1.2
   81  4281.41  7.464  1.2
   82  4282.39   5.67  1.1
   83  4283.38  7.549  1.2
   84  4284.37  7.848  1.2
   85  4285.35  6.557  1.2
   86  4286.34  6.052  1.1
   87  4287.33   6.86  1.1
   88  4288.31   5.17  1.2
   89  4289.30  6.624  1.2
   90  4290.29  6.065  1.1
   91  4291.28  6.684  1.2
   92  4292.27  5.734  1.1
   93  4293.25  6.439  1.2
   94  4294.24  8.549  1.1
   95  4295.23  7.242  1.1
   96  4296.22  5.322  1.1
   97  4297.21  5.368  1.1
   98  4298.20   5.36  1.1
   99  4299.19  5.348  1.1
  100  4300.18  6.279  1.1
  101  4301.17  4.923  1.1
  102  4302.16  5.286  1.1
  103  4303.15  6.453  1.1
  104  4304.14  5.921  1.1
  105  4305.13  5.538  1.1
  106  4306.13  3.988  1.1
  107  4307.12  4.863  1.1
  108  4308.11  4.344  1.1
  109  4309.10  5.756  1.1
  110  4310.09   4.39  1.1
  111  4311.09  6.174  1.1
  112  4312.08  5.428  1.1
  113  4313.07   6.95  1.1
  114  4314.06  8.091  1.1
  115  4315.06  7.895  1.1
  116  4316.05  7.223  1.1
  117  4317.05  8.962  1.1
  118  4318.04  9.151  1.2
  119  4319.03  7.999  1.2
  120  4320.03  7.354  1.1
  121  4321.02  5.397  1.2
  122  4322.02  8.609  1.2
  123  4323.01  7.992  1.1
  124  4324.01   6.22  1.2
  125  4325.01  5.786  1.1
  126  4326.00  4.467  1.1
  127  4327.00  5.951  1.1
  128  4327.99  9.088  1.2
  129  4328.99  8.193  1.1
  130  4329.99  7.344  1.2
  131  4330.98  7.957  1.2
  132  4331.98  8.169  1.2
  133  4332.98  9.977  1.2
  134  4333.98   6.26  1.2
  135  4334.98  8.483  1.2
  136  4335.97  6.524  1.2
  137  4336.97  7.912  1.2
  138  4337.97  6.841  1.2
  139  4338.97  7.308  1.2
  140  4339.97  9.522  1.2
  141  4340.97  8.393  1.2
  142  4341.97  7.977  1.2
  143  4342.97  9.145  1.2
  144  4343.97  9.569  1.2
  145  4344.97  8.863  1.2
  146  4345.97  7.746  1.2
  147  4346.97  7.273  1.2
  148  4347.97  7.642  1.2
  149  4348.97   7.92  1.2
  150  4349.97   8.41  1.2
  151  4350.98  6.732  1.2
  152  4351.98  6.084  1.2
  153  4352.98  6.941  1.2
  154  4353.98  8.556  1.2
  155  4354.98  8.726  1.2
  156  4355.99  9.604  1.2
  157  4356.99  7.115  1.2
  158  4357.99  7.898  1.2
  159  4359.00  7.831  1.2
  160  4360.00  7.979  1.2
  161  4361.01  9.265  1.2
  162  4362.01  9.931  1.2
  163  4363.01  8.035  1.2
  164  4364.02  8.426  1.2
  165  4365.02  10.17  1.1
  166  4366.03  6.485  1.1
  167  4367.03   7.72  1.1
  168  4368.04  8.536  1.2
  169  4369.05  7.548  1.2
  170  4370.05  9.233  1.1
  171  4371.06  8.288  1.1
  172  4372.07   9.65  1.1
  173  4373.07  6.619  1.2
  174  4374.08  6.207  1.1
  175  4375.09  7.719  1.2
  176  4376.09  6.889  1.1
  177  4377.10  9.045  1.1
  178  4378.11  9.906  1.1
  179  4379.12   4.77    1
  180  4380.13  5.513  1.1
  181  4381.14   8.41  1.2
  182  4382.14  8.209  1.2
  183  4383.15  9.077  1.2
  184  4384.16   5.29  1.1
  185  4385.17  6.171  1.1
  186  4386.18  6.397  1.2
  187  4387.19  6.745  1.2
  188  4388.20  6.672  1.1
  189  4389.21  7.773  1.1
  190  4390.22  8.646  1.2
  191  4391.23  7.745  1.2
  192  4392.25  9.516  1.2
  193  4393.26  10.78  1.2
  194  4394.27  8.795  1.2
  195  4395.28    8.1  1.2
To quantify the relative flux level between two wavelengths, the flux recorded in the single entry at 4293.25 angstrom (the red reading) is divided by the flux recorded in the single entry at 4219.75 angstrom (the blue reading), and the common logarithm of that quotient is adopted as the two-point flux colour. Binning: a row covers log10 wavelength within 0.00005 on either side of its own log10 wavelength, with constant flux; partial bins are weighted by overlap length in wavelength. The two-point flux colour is -0.12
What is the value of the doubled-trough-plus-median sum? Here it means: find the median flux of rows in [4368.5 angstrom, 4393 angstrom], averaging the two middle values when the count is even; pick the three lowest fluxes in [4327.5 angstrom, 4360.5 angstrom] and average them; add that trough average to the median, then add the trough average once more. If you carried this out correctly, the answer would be 20.3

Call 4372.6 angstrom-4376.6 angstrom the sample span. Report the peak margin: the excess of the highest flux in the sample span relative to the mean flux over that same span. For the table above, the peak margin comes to 0.86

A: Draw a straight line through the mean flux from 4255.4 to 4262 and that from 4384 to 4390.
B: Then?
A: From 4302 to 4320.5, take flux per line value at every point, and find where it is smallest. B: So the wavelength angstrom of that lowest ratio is 4306.13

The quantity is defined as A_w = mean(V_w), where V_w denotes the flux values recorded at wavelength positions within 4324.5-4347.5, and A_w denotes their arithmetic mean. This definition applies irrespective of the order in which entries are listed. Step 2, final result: 7.77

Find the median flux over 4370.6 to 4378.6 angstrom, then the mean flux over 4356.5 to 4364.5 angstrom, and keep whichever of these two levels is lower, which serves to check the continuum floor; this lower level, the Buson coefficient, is 8.0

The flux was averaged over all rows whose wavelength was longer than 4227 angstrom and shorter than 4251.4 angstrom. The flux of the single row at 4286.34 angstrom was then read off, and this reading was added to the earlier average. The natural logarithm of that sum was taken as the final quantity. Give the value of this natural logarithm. 2.56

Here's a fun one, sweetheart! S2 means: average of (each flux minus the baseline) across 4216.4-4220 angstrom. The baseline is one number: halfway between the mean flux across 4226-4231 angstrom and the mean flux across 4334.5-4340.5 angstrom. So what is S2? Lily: 1.3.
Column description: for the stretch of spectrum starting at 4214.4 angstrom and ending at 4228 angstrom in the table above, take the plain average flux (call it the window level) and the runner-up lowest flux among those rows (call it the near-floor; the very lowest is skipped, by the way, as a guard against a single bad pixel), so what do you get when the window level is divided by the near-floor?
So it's 1.47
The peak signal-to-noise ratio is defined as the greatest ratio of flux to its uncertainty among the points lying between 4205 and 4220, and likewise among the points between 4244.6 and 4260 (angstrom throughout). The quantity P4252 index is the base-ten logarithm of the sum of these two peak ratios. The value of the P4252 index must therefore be 1.17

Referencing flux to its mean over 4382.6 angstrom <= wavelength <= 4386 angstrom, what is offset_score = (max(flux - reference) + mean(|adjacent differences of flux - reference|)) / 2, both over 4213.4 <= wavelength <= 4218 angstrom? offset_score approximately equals 1.8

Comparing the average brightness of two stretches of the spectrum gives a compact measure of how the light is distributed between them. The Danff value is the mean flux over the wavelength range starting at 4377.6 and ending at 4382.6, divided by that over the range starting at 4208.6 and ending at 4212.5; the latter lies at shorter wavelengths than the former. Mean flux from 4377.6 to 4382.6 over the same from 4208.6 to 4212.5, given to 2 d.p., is 1.05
